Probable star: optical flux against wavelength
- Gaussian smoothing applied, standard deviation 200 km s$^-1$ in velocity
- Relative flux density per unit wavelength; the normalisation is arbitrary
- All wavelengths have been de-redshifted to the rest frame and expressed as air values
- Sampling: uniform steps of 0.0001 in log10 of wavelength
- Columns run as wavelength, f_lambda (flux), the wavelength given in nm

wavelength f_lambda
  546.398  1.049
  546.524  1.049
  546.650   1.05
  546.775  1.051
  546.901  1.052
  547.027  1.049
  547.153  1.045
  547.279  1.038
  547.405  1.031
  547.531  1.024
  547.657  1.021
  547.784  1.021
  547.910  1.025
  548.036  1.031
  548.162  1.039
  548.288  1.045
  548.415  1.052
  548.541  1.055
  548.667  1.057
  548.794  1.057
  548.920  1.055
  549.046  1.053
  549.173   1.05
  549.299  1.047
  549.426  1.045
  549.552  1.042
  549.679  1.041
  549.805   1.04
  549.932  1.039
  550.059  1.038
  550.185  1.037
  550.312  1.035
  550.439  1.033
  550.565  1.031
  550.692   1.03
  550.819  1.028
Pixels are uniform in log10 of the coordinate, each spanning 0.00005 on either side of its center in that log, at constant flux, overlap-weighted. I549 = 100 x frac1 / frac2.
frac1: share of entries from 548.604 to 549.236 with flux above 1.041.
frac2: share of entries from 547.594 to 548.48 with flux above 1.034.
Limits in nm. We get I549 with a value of 233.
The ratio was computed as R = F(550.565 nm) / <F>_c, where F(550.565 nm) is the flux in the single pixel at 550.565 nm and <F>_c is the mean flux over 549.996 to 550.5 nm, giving 1.00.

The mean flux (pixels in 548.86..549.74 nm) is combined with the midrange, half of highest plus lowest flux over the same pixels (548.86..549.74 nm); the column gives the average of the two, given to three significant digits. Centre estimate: 1.05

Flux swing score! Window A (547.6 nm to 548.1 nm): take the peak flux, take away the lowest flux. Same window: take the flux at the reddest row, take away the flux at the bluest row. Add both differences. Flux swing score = 0.020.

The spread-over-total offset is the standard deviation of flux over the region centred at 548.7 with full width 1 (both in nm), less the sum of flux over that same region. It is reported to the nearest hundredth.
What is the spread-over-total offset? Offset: -8.42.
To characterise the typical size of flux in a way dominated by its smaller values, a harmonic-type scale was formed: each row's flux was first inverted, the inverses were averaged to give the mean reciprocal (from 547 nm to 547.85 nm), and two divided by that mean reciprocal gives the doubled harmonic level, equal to 2.07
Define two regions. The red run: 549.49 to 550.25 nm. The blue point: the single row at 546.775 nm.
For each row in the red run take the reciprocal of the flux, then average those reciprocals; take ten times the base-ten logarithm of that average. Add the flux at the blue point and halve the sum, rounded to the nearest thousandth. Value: 0.441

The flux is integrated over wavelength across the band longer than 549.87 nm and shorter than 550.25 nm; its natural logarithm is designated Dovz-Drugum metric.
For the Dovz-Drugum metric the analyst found -0.930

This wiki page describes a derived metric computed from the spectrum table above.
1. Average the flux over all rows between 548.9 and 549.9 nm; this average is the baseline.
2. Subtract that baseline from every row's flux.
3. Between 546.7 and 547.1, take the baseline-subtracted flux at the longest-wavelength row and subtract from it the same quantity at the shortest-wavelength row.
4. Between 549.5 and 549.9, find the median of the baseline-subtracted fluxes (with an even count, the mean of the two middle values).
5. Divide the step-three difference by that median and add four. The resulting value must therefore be 4.4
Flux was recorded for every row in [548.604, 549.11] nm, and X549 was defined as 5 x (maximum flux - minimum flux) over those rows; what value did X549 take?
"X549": 0.020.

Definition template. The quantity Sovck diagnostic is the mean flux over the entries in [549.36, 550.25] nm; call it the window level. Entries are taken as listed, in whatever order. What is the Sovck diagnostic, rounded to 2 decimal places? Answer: 1.04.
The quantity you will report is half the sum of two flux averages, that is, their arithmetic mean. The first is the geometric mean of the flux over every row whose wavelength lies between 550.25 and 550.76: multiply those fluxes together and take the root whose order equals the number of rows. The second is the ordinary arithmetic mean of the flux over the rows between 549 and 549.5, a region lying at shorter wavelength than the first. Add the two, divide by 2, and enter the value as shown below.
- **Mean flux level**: 1.04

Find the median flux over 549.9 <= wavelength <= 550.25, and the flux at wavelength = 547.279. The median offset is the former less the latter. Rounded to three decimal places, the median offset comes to 0.000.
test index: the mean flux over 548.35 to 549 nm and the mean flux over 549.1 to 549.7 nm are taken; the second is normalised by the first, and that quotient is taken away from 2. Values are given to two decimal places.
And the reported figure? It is 1.01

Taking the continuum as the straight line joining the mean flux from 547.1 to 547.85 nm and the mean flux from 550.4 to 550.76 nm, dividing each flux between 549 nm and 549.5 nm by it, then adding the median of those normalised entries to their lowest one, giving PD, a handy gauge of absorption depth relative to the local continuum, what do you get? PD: 2.03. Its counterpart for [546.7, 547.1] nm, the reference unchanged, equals 2.04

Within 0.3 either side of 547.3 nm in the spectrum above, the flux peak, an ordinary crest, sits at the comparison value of 547.027 nm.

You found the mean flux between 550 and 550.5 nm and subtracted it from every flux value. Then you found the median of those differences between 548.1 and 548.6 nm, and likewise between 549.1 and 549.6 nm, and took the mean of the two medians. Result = 0.011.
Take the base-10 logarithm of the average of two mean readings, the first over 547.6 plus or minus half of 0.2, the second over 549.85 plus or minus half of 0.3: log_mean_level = 0.0133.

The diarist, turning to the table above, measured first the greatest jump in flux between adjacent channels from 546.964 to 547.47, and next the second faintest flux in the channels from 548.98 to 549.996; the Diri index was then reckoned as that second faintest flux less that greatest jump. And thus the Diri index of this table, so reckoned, 1.03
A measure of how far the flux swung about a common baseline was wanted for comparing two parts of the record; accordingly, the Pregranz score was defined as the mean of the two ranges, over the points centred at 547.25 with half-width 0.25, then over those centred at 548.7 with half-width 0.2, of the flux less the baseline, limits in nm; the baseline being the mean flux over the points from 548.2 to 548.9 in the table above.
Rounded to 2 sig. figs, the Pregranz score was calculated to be 0.010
